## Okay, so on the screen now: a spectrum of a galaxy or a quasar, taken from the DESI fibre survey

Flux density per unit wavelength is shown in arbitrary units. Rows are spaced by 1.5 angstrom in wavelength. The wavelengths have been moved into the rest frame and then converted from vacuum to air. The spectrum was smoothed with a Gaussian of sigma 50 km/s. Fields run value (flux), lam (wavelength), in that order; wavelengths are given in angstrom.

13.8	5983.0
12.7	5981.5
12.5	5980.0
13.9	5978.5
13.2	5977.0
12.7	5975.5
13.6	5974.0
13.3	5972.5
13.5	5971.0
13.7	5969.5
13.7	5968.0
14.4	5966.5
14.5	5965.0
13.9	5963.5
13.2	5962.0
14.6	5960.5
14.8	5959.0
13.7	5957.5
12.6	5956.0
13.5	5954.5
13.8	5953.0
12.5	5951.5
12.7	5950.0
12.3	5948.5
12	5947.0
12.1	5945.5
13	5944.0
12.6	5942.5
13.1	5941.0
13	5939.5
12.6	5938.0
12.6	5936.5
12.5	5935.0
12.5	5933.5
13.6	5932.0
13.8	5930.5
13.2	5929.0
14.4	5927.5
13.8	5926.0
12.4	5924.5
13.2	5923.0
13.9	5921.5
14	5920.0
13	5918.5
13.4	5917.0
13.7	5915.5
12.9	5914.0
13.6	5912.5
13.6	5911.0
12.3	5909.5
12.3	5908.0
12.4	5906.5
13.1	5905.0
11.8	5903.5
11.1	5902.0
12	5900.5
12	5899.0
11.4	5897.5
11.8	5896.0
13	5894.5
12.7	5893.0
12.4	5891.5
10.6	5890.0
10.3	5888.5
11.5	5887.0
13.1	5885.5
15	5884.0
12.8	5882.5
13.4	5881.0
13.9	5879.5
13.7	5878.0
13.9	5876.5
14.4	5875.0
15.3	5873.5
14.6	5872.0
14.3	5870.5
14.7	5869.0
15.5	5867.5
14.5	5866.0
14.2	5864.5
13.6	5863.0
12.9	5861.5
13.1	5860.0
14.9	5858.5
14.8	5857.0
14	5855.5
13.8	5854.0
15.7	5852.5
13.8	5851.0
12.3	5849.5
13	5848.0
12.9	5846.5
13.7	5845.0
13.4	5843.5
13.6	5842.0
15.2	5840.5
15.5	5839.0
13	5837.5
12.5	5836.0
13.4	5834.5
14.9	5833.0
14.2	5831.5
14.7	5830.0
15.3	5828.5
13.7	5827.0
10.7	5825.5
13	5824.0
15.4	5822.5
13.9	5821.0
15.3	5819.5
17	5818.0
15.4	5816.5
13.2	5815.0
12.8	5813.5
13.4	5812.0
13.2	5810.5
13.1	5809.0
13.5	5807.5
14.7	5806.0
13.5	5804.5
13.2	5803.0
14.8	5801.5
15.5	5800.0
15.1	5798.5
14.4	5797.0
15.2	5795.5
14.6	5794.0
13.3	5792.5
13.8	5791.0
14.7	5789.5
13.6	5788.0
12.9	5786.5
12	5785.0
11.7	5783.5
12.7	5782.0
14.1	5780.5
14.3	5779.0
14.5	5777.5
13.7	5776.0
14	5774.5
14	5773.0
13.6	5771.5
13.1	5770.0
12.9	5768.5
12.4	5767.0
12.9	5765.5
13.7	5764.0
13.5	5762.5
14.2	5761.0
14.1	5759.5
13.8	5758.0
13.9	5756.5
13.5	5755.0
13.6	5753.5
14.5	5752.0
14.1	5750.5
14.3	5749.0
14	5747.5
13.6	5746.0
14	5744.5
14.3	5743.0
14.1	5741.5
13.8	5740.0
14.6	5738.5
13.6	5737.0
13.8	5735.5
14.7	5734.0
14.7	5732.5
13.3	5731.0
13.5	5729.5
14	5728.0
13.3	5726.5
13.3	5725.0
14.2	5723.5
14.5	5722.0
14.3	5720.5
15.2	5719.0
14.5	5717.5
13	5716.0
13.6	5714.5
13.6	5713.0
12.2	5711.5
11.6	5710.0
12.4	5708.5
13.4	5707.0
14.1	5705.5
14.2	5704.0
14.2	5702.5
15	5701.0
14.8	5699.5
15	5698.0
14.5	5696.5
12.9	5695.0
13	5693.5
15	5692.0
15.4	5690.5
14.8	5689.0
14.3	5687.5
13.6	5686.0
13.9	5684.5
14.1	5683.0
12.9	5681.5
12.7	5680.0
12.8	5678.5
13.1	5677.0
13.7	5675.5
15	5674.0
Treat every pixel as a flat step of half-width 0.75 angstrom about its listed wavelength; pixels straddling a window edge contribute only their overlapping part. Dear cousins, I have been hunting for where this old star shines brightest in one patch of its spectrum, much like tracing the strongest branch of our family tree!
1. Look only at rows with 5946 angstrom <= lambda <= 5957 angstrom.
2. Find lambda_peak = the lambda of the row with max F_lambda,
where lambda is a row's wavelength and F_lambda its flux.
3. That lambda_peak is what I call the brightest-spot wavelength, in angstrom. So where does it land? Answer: 5953.0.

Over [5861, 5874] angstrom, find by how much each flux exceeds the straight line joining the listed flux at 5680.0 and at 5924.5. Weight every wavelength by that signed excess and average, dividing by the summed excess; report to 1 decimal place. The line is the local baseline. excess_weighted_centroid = 5868.6 angstrom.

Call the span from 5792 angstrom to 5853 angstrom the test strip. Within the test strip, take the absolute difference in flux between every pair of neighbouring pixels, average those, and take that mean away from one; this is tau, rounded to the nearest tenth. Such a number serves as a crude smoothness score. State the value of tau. -0.1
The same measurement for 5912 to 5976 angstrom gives 0.4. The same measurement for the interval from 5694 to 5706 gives 0.5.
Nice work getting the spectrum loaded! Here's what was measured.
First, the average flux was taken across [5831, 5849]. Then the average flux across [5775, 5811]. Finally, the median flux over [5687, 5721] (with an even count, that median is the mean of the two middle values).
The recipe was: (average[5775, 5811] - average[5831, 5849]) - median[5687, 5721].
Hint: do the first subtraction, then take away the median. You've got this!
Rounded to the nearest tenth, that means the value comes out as -14.1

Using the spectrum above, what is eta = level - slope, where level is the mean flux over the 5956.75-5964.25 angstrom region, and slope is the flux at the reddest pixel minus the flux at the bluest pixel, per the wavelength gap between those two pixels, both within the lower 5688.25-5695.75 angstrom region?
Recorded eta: 14.4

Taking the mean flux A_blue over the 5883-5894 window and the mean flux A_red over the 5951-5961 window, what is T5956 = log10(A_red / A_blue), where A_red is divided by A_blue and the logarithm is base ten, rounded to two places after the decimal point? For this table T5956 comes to 0.05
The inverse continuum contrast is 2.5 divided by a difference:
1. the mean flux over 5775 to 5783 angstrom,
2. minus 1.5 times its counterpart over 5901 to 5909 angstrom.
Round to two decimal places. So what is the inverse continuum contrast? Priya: -0.57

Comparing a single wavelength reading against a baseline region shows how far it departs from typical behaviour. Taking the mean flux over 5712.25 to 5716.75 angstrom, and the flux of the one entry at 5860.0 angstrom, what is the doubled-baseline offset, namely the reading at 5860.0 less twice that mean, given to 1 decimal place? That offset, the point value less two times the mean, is -13.7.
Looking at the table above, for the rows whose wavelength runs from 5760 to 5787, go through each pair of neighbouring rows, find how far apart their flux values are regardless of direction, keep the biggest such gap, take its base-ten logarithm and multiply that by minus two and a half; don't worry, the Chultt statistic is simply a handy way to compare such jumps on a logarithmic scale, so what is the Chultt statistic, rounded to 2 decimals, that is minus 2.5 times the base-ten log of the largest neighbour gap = -0.37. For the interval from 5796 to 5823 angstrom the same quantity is -0.86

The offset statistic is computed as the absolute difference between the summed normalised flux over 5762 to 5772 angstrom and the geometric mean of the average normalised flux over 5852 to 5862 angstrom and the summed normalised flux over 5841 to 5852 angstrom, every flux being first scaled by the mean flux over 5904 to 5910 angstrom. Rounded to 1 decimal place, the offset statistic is 4.5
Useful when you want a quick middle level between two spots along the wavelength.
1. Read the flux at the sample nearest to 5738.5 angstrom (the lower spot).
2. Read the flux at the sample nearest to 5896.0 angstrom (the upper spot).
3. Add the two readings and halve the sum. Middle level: 13.2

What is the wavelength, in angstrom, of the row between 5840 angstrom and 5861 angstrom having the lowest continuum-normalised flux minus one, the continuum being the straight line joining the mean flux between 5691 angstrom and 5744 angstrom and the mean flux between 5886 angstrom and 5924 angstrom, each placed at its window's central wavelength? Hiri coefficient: 5849.5 angstrom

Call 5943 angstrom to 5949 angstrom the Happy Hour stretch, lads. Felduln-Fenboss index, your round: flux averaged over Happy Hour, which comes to 12.4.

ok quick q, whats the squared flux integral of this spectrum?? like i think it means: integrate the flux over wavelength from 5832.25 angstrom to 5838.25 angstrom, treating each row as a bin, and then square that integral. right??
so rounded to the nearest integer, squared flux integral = 6512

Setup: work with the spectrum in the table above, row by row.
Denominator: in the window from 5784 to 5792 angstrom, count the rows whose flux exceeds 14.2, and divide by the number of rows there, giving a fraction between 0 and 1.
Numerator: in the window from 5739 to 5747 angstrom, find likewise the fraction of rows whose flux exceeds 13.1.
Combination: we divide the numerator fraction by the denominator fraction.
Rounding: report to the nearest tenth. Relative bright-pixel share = 5.0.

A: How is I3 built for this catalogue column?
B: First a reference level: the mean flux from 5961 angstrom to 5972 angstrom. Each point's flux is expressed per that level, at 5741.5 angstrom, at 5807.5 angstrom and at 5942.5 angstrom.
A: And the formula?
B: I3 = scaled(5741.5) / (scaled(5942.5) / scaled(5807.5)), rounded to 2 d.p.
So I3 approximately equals 1.09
